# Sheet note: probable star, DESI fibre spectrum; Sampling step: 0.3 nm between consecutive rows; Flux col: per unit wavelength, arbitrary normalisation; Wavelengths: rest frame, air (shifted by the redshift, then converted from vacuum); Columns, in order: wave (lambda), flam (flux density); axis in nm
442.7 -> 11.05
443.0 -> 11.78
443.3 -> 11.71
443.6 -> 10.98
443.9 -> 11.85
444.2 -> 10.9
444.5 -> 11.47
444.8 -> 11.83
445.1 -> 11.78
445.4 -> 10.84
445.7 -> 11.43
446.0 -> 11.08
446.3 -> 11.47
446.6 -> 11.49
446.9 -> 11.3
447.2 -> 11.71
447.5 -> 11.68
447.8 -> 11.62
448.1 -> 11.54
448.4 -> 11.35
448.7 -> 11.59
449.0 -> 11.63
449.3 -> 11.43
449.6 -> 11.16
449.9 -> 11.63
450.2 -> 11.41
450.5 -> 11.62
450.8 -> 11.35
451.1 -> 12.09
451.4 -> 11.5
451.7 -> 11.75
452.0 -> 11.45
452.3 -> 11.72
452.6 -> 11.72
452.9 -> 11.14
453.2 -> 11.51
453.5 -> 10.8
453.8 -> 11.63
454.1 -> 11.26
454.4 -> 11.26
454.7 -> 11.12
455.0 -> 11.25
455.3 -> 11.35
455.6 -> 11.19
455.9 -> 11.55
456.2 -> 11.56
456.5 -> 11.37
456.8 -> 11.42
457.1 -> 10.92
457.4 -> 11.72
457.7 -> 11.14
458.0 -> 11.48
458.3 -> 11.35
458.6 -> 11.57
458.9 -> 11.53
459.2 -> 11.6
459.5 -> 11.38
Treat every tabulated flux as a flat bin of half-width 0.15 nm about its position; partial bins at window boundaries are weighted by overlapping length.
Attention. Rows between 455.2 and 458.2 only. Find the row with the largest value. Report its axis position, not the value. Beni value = 457.4 nm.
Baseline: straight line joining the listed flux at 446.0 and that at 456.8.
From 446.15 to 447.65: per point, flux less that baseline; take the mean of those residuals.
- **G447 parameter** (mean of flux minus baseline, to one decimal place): 0.4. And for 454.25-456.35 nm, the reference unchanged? 0.0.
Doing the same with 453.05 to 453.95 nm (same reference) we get 0.0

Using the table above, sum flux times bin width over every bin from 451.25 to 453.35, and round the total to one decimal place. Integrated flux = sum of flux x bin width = 24.2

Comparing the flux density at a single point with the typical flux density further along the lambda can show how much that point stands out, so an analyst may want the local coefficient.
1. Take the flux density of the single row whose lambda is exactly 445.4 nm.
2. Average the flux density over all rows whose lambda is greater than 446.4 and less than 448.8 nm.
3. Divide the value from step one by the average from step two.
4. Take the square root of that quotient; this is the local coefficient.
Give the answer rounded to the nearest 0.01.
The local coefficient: 0.97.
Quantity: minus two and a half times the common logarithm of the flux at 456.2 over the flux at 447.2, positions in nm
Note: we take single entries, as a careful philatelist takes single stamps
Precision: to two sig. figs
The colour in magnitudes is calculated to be 0.014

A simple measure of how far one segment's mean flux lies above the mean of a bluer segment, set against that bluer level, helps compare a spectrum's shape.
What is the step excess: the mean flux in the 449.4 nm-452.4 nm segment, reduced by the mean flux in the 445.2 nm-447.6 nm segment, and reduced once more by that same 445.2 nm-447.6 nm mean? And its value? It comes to -11.2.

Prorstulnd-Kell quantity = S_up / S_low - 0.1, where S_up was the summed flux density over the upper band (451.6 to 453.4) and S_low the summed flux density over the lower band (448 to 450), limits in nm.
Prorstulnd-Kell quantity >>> 0.76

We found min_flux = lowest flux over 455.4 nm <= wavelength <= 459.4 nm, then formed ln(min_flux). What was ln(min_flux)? 2.391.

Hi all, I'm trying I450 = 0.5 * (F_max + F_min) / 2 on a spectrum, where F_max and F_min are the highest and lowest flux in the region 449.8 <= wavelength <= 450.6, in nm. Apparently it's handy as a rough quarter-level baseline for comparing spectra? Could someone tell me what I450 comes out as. 5.760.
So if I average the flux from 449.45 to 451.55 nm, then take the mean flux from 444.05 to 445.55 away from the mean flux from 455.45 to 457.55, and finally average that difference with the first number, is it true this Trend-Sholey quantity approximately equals 5.78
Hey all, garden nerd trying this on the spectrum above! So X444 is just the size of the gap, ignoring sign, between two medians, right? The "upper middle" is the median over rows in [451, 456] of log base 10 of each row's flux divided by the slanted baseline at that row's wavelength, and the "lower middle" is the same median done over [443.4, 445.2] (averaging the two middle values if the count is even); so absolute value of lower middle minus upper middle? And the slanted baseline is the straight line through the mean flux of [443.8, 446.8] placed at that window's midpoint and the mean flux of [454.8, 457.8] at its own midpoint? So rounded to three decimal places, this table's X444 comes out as 0.005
